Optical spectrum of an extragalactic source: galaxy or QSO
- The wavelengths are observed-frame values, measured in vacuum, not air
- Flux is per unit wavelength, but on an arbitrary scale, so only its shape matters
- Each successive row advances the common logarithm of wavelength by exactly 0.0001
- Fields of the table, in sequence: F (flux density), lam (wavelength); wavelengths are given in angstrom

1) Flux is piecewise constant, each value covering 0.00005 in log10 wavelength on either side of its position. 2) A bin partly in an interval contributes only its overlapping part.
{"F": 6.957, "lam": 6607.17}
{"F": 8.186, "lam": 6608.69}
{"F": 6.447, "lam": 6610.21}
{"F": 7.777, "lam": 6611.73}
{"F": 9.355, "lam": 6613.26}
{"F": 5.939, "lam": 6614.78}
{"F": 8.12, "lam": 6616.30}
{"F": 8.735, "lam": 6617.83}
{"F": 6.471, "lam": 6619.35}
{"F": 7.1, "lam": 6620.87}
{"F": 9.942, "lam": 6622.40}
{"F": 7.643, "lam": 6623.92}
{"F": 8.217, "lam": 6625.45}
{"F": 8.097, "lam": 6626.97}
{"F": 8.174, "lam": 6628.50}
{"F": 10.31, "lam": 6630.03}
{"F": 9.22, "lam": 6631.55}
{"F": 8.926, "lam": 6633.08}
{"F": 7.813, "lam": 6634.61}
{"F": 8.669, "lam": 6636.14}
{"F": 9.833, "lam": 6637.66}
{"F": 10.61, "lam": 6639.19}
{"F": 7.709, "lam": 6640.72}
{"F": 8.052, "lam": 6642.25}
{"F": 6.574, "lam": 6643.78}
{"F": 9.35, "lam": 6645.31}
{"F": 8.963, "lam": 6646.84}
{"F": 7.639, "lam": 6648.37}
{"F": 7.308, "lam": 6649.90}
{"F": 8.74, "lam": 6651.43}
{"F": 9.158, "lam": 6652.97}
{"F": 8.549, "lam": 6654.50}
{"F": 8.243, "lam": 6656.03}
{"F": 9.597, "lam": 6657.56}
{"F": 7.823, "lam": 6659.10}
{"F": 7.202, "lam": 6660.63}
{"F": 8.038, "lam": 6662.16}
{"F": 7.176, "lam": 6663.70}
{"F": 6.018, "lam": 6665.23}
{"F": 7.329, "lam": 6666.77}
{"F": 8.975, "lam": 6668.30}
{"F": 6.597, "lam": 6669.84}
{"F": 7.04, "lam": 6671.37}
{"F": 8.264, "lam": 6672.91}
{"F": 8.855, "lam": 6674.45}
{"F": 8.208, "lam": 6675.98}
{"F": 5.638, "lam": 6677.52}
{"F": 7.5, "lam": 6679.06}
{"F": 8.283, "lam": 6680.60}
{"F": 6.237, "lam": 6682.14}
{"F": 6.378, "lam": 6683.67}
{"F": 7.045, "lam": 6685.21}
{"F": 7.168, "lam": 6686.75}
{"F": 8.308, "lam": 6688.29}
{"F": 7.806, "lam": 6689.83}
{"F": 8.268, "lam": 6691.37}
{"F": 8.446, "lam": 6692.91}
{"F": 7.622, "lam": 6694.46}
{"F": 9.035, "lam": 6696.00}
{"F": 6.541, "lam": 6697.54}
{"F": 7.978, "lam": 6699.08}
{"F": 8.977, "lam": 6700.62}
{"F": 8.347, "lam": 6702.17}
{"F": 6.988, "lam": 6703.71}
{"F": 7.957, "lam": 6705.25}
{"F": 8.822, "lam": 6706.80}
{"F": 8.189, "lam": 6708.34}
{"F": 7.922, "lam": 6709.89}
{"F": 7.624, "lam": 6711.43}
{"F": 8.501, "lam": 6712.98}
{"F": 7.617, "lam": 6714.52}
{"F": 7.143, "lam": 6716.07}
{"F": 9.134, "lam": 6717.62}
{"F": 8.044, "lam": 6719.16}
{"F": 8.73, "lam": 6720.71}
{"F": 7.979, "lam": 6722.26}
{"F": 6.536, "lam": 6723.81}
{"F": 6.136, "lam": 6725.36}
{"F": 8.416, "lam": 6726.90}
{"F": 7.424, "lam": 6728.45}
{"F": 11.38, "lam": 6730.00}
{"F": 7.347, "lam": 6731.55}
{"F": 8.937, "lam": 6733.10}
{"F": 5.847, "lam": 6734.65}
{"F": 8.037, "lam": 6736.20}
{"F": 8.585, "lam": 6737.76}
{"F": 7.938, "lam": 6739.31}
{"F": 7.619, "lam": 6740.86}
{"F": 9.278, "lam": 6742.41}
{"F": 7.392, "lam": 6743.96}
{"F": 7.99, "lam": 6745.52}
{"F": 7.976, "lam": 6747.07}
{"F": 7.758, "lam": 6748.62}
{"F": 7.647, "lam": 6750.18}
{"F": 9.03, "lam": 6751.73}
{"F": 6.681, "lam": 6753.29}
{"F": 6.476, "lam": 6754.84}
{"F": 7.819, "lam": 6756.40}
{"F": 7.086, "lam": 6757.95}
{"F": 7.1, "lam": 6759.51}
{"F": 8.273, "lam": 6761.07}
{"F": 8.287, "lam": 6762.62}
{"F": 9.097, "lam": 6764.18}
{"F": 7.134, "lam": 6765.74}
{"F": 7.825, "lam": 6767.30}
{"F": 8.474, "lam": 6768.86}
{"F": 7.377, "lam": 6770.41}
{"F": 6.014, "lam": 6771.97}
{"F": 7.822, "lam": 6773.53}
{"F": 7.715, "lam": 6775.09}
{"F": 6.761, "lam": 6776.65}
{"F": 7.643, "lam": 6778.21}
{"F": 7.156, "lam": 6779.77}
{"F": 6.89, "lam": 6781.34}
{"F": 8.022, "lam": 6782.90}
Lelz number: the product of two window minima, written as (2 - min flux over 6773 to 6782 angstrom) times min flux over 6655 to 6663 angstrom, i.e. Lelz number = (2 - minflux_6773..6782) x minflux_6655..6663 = -34.3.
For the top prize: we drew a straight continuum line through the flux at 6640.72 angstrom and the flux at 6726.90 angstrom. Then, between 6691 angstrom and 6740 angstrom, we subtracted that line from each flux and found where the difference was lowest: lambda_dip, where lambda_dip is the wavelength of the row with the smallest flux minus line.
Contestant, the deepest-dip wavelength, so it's 6734.65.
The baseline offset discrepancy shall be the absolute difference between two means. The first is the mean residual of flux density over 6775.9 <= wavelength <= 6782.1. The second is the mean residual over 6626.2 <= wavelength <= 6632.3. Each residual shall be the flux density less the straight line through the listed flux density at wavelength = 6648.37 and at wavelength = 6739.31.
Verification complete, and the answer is 2.33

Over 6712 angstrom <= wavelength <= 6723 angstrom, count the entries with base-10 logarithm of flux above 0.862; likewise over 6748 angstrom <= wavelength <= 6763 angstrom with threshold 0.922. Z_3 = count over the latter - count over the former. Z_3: -5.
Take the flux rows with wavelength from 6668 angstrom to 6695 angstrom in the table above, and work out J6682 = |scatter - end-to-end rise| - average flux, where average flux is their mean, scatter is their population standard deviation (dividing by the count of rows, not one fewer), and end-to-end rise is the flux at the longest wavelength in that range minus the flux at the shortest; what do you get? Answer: -5.3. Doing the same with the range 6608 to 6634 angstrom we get -7.7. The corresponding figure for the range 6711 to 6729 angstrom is -6.7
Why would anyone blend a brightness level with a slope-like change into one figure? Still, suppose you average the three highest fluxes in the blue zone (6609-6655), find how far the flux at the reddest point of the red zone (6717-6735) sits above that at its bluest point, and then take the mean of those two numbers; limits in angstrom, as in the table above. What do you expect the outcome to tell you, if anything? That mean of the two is 3.5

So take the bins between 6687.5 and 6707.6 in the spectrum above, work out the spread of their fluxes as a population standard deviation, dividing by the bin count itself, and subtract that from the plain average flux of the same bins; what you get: 7.4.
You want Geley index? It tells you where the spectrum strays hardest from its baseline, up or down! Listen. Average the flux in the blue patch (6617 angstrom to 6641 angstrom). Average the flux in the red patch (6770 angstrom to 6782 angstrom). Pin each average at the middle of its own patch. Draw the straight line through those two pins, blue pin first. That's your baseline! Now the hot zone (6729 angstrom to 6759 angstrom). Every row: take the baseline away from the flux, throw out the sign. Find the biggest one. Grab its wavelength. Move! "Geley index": 6730.00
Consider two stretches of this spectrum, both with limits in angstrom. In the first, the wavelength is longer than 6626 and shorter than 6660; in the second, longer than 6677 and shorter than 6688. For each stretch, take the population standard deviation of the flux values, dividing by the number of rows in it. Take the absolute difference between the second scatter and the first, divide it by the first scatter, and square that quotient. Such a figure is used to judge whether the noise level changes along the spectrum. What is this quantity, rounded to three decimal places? 0.024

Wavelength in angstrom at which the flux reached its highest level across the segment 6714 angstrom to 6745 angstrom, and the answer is 6730.00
